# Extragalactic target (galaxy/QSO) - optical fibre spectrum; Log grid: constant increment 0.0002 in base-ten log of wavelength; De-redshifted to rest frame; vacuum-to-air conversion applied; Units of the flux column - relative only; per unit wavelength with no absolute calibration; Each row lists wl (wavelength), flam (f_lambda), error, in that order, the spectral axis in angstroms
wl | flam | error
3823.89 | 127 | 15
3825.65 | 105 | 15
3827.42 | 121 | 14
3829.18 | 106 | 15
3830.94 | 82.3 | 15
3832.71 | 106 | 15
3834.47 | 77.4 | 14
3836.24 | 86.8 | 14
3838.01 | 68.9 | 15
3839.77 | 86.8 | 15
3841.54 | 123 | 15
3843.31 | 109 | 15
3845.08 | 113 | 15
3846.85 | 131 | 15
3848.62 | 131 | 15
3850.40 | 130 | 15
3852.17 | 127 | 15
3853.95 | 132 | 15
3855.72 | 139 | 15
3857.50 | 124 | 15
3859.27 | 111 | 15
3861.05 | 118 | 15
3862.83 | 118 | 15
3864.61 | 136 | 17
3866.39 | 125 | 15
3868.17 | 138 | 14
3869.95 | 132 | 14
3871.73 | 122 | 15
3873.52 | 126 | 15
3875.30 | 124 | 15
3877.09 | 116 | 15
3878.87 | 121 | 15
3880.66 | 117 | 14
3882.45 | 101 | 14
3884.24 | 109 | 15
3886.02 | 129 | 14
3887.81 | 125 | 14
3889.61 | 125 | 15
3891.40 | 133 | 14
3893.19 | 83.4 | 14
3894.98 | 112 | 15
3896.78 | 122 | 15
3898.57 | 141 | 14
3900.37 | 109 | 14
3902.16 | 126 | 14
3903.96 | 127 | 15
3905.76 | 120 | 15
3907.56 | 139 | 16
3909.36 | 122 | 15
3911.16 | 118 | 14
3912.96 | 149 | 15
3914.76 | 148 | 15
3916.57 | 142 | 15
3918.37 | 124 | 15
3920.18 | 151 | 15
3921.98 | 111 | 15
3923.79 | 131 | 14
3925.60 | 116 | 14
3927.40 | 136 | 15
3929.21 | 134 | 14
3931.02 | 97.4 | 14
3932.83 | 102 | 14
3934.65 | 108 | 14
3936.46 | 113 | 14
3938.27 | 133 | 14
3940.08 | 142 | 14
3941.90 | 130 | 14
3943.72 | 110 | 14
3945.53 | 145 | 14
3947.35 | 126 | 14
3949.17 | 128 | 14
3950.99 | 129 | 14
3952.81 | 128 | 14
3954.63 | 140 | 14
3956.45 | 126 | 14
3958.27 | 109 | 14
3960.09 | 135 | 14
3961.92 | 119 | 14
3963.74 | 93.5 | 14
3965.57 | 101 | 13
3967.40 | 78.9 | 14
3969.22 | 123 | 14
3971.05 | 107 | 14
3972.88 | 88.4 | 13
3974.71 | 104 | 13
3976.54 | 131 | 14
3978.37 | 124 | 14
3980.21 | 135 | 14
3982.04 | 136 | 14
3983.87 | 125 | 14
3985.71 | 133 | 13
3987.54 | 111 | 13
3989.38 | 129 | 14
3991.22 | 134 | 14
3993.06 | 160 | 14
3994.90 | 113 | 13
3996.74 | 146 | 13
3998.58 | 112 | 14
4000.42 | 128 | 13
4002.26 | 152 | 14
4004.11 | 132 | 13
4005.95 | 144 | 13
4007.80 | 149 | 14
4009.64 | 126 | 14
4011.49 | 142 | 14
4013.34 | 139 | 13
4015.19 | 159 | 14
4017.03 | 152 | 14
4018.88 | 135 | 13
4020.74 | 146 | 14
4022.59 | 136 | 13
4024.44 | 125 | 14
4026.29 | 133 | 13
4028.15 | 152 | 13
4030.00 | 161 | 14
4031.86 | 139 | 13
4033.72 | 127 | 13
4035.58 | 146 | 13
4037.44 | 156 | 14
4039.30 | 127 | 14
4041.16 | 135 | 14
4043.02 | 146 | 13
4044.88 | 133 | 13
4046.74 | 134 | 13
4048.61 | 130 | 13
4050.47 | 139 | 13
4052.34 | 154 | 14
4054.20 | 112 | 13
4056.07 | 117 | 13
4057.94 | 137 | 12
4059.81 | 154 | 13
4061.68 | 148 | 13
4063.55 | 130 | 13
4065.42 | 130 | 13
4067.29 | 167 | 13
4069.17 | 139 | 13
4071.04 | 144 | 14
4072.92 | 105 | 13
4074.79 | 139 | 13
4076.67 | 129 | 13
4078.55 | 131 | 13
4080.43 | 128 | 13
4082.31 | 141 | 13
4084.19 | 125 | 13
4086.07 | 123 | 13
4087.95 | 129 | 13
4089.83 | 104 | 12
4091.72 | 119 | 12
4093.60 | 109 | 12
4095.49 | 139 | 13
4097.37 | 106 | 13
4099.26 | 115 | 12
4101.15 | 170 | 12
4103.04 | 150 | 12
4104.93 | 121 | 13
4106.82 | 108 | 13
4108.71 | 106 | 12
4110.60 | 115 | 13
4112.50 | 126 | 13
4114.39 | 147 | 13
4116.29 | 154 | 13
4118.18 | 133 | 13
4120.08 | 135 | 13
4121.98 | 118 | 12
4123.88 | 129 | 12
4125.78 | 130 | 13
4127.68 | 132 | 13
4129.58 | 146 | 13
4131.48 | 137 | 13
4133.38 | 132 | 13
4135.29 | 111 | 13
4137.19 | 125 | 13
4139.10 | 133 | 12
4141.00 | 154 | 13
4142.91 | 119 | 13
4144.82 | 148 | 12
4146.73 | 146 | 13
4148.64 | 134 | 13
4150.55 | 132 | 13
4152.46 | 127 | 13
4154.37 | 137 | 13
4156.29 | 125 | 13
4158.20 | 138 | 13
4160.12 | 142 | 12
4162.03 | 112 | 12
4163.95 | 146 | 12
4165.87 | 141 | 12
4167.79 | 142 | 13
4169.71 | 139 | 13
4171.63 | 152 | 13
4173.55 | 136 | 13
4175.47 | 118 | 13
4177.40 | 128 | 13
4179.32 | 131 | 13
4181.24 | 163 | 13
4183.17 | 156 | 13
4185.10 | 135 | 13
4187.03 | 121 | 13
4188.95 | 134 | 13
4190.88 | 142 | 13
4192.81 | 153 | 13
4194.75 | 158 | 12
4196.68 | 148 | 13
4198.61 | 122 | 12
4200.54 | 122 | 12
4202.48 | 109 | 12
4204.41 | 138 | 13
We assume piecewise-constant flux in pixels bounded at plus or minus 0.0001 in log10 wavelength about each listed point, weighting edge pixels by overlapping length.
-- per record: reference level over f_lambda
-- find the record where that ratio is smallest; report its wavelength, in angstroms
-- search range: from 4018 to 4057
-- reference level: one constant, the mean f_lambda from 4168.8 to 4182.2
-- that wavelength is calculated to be 4030.00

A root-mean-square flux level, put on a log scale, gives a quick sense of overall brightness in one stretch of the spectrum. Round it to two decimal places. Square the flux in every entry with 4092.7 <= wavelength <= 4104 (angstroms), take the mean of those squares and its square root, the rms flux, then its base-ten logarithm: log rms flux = 2.13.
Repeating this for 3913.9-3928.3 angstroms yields 2.12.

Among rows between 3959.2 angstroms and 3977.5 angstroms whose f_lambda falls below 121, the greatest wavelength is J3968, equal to 3974.71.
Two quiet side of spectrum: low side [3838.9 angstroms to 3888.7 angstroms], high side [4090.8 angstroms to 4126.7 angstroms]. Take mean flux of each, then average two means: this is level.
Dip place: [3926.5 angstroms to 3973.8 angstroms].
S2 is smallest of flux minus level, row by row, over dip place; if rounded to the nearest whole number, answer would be -46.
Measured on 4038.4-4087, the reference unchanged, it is -20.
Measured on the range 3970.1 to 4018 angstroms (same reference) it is -37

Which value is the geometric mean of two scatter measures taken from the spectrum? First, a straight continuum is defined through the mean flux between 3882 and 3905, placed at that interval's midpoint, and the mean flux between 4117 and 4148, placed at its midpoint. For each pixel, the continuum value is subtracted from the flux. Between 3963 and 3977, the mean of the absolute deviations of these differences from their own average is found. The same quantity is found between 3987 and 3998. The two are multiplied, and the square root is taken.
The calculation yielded 14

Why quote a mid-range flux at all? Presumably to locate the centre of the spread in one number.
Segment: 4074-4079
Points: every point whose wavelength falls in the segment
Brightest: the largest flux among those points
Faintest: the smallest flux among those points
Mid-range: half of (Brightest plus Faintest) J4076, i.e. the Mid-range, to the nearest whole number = 134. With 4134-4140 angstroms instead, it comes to 122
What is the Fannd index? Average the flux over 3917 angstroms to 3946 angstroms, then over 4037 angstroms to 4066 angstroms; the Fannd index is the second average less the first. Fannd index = 12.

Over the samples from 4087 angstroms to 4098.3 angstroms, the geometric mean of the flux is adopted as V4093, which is 117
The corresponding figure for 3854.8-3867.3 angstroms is 124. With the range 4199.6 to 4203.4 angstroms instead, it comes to 115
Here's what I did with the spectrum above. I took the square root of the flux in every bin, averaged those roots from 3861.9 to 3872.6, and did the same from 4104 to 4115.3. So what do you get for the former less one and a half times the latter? -5.1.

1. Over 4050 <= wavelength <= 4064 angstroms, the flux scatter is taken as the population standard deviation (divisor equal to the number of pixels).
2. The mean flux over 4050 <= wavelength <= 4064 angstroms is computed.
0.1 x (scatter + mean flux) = 15.1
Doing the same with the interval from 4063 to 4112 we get 14.5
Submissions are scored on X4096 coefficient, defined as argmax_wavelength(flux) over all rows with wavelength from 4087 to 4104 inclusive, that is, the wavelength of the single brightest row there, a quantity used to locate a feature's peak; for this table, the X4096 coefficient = 4101.15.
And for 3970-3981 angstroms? 3980.21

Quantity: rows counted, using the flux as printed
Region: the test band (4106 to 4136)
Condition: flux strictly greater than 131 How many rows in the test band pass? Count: 8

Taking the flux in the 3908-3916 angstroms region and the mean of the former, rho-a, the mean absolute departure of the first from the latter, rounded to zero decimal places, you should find 14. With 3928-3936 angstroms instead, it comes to 12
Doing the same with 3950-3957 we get 5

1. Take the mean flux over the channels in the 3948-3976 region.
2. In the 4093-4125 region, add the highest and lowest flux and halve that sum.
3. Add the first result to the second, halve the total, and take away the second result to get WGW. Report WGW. -12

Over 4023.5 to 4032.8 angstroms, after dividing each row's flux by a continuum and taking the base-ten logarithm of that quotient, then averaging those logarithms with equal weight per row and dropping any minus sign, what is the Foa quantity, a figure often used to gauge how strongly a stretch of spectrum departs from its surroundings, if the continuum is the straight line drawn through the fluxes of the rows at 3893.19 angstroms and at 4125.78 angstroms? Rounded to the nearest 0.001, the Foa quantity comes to 0.107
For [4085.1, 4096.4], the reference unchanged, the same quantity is 0.011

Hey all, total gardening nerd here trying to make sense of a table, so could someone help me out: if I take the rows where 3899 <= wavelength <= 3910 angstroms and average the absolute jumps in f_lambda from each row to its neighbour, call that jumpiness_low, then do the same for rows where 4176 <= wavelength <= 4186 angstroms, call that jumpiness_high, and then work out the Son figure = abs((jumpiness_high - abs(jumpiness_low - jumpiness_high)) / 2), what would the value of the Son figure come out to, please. 6.1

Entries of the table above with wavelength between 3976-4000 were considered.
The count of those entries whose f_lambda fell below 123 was 3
